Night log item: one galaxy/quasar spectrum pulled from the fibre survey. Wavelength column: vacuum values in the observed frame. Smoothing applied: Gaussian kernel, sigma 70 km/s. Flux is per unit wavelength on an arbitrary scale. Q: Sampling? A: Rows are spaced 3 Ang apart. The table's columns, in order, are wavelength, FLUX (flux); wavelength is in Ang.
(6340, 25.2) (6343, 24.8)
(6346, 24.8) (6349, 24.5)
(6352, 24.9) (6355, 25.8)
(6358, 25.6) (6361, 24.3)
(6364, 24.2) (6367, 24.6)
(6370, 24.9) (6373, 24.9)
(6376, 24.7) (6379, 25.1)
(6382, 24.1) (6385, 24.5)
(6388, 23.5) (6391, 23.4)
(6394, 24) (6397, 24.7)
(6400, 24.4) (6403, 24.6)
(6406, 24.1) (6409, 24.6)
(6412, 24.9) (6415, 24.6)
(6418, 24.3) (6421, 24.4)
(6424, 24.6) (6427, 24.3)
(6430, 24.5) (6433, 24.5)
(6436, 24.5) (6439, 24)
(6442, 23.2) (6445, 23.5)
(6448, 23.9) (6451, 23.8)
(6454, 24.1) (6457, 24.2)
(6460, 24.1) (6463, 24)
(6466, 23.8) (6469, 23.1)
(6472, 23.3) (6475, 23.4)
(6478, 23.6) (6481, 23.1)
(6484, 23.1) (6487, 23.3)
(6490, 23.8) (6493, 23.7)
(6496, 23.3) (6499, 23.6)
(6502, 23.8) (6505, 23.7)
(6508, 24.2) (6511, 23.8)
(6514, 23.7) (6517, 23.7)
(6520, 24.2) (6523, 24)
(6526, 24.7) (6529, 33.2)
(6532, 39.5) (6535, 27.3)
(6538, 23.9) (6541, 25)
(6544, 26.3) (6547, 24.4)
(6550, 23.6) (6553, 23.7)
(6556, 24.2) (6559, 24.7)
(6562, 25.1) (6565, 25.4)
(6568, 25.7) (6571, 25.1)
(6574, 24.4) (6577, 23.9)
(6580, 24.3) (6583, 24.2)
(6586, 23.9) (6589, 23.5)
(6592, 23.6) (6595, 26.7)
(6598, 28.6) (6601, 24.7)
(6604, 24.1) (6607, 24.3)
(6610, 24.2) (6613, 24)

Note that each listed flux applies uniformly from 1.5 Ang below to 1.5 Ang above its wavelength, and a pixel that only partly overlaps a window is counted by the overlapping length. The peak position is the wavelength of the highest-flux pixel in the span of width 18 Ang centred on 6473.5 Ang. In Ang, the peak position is 6466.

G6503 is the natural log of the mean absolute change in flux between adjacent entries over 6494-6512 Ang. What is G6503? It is -1.2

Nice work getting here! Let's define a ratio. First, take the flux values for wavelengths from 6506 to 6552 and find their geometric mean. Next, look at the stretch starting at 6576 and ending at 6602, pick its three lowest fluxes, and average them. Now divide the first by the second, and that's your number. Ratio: 1.09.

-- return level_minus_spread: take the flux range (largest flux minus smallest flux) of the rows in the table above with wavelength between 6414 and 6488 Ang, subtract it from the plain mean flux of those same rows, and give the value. 22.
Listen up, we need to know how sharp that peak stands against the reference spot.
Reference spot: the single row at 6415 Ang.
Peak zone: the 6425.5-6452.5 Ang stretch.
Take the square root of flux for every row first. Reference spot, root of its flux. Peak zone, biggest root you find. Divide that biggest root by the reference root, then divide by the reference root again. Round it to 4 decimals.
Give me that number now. 0.2012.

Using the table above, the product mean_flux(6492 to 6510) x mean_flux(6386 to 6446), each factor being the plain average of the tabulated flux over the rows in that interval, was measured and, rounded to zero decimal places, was 575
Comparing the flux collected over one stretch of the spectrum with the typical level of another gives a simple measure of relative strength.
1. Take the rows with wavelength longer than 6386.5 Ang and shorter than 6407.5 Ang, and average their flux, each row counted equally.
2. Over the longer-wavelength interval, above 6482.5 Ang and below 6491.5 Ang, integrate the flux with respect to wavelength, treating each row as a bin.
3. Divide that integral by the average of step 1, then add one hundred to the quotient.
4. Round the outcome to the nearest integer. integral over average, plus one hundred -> 109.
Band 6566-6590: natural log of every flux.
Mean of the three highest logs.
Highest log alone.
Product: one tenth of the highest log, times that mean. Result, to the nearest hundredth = 1.05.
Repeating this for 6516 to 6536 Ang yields 1.28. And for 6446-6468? 1.01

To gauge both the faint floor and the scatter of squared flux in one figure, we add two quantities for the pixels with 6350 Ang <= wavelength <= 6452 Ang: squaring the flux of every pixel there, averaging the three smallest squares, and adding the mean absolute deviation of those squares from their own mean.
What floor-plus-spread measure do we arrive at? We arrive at 566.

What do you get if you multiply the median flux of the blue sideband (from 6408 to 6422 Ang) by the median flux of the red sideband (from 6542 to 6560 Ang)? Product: 598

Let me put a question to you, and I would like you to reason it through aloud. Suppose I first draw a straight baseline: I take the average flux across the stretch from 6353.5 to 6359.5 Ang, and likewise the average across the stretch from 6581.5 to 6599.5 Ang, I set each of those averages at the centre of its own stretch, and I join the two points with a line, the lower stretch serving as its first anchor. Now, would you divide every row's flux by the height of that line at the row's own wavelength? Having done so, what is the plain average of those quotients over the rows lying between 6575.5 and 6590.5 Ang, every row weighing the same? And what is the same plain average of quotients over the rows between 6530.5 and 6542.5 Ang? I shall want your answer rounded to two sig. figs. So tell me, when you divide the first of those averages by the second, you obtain 0.83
